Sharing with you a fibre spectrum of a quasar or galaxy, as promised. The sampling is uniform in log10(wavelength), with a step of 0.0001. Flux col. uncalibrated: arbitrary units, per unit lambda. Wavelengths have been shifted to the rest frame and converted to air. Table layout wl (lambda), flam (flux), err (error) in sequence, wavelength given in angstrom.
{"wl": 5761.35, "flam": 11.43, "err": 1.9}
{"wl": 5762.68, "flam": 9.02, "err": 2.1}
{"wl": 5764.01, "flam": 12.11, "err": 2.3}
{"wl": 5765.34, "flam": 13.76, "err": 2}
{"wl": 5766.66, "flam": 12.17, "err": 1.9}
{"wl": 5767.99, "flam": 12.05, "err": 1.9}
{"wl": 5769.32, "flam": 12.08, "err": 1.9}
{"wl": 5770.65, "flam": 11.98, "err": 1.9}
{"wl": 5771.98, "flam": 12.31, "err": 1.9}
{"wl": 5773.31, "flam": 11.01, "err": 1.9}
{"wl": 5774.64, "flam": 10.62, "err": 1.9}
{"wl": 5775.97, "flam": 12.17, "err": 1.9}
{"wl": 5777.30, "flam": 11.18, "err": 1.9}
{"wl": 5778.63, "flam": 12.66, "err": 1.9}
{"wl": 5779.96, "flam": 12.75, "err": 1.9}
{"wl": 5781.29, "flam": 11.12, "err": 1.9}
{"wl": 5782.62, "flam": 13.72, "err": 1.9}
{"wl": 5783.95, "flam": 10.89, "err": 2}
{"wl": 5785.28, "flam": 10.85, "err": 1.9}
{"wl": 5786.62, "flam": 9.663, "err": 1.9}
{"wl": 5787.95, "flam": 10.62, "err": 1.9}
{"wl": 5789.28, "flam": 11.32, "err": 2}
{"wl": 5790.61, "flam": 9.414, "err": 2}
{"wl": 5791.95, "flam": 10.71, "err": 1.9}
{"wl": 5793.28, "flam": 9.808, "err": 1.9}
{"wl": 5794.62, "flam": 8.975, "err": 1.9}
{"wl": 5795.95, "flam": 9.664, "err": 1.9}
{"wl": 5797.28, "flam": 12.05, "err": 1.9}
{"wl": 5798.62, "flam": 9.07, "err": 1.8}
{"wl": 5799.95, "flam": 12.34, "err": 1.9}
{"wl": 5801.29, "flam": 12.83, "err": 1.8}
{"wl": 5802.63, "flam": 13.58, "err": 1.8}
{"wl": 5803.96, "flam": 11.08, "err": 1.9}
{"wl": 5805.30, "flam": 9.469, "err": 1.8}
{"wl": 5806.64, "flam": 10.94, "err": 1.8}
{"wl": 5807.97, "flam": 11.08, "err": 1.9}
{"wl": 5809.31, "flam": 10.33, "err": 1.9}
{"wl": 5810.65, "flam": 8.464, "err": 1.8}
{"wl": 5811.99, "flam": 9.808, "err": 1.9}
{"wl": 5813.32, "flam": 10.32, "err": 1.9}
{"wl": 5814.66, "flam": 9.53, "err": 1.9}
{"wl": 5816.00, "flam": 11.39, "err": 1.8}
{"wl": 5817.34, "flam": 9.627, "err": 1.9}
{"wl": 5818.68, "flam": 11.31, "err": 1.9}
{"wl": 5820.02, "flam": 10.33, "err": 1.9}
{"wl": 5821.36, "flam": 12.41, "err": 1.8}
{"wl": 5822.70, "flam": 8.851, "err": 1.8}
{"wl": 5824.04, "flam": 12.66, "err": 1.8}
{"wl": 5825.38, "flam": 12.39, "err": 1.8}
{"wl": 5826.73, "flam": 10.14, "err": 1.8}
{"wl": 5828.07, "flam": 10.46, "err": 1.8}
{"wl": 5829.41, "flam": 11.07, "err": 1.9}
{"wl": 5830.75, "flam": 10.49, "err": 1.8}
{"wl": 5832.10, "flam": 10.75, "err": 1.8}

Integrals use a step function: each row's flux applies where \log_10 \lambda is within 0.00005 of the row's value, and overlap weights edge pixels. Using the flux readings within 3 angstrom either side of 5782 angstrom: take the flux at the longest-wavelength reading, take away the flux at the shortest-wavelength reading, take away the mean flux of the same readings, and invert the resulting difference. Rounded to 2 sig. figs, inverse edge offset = -0.072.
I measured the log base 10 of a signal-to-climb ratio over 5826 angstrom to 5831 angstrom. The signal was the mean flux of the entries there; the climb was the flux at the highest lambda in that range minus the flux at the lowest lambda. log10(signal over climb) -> 1.5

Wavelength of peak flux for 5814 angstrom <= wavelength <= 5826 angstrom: 5824.04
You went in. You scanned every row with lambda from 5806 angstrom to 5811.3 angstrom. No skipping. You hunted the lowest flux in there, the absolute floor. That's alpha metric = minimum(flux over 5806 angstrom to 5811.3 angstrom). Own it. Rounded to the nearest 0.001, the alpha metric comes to 8.464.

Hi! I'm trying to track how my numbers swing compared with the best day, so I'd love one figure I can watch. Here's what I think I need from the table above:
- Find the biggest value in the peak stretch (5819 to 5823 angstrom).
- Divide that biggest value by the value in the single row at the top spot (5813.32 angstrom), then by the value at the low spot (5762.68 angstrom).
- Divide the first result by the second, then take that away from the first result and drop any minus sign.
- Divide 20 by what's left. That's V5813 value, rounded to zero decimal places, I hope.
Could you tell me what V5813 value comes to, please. 61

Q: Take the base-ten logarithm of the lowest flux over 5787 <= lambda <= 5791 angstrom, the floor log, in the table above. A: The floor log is 0.97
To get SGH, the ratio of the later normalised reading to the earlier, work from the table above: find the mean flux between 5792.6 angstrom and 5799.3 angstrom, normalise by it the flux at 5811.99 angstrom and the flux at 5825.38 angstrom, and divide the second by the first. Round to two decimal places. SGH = 1.26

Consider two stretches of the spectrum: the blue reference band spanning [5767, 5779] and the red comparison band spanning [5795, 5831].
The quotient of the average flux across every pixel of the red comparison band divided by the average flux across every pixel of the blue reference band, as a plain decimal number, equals 0.917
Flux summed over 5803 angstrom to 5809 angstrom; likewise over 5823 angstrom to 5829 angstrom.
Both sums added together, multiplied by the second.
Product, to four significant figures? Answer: 4027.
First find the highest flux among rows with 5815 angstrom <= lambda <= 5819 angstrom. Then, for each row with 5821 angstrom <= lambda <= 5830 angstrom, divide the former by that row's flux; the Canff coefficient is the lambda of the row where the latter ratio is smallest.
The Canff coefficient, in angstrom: 5824.04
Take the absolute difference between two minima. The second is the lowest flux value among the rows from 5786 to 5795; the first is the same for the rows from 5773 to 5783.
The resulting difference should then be 1.6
